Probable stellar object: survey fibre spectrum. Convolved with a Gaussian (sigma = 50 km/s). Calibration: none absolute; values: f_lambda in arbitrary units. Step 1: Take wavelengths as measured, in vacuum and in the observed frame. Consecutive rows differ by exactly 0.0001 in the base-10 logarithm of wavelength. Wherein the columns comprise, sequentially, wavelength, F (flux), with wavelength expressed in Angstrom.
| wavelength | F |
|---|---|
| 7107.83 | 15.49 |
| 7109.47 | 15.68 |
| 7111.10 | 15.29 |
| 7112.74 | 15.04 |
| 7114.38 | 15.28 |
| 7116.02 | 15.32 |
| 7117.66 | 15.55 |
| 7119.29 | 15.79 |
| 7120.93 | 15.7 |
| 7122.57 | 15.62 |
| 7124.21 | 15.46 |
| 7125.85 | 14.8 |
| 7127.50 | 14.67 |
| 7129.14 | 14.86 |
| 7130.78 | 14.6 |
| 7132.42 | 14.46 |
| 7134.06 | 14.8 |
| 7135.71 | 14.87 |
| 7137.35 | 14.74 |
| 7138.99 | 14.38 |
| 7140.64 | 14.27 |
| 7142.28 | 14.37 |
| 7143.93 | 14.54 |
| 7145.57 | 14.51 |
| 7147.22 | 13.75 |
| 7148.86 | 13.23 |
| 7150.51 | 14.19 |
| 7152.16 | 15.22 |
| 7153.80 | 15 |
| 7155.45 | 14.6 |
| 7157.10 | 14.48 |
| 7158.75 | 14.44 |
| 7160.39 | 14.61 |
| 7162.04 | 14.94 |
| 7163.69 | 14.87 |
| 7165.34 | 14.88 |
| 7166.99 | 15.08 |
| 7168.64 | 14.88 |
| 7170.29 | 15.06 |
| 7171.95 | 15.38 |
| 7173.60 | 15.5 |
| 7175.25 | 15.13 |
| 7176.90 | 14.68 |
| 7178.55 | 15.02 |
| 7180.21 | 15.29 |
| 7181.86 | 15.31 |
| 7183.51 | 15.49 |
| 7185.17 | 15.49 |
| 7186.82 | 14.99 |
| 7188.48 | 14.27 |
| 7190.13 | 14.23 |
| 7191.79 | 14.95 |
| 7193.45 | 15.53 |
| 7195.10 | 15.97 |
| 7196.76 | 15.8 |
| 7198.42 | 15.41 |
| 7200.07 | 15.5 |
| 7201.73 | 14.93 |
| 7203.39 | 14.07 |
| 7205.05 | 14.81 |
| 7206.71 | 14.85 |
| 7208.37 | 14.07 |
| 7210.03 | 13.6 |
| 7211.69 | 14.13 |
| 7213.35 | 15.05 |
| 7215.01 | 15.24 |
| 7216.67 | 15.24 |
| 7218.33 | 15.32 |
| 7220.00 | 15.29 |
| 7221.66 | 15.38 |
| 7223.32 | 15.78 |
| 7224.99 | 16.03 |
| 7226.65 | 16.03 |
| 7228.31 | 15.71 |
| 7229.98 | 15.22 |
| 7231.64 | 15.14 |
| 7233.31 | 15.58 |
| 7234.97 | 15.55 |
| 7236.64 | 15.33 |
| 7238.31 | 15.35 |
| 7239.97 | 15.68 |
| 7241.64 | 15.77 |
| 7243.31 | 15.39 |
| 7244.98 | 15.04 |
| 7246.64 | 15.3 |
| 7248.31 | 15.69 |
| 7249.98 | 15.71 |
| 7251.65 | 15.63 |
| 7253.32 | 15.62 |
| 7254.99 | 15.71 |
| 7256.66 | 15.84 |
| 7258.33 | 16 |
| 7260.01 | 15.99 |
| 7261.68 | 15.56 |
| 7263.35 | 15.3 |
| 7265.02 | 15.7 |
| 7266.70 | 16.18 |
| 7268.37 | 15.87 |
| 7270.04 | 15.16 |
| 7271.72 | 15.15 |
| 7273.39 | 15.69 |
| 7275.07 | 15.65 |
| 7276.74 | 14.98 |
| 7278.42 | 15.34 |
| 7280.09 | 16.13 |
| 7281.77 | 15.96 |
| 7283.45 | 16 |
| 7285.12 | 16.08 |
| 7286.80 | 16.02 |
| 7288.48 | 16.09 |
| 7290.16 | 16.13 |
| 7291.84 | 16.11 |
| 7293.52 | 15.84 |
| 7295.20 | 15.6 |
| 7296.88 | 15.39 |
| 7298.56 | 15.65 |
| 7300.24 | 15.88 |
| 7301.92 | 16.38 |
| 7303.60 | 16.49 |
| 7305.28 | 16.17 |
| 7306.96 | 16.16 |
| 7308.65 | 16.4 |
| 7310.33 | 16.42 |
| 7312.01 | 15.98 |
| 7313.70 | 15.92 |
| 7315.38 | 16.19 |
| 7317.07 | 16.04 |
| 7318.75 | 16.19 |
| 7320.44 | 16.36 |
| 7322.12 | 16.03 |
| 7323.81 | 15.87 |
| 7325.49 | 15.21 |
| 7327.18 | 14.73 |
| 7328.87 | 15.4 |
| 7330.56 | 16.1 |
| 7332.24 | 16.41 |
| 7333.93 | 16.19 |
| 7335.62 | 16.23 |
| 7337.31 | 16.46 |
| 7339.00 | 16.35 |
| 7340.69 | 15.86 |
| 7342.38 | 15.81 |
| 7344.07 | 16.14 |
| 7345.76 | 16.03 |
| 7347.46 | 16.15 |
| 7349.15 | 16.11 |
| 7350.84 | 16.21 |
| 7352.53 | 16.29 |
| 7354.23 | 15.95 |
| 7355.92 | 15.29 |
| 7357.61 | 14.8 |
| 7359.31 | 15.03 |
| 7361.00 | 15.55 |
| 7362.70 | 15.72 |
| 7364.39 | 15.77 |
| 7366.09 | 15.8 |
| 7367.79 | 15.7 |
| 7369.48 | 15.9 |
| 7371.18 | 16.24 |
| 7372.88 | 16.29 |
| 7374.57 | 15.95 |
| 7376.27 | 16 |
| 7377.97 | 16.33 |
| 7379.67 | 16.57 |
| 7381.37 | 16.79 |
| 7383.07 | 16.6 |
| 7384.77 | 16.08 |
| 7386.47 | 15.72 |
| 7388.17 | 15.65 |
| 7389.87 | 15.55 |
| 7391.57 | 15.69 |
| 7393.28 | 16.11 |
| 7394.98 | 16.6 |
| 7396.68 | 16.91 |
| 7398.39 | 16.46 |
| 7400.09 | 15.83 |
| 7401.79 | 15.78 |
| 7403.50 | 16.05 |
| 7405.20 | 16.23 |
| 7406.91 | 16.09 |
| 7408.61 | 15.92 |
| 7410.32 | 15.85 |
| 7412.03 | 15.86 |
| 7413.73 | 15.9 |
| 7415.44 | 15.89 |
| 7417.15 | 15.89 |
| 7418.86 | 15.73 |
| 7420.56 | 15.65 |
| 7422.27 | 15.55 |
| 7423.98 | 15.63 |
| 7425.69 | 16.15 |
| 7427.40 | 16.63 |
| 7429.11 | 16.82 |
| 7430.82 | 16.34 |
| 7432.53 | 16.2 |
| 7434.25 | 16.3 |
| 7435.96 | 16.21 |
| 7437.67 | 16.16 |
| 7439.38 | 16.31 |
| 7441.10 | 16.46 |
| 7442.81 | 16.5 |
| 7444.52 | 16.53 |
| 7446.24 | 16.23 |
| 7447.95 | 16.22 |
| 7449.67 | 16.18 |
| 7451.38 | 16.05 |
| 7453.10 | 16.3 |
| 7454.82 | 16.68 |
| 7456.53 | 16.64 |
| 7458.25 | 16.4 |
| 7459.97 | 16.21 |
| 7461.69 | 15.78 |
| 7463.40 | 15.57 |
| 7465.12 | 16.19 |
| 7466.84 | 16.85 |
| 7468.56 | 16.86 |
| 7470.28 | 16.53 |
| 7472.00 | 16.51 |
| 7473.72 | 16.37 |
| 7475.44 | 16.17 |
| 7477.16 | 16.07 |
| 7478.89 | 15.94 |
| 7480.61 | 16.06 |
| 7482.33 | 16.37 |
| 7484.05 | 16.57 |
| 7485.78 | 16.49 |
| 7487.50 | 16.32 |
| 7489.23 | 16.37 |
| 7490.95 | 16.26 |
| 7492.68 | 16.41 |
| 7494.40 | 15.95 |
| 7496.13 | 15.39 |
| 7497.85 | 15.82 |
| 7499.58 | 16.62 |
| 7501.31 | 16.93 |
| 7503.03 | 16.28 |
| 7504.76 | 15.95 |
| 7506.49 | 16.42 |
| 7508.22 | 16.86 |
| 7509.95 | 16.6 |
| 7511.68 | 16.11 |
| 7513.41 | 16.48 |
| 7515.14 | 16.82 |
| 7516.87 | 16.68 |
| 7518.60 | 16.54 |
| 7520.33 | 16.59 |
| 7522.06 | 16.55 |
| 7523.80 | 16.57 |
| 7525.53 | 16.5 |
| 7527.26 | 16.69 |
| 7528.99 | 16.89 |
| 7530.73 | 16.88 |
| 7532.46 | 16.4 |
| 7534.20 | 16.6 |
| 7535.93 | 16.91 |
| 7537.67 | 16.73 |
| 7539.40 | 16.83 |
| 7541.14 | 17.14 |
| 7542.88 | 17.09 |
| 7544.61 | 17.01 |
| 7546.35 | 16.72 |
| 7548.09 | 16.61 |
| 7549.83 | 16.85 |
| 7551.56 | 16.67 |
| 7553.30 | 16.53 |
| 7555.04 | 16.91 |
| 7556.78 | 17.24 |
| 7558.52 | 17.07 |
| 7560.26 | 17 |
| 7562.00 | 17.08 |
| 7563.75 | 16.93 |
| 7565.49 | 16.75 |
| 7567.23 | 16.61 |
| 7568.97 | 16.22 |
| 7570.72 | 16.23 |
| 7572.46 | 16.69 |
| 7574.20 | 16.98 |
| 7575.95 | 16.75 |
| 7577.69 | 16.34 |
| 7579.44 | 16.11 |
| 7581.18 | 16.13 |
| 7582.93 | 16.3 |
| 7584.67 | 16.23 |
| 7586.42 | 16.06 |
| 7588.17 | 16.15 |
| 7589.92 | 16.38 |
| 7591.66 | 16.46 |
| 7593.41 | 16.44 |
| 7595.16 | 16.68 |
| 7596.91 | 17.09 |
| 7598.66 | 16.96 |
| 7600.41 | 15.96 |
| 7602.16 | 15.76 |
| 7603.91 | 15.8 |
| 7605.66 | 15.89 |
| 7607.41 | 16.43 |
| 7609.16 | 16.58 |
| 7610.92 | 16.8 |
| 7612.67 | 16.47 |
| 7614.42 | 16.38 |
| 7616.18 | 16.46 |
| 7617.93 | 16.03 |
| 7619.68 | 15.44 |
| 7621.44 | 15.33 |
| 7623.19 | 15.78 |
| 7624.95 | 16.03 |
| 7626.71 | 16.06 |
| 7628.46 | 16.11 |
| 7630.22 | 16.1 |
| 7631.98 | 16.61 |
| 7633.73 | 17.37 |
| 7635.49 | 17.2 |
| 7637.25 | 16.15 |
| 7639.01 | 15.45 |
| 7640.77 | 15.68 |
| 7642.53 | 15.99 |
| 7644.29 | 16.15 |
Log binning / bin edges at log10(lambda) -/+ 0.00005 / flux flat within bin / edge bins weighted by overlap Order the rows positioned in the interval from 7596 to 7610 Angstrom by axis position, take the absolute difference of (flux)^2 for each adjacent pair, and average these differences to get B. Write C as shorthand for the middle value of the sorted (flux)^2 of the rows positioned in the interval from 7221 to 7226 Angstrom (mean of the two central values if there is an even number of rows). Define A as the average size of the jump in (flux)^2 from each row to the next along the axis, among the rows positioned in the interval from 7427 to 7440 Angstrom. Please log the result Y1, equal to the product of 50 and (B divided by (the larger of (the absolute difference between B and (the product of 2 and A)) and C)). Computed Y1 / 2.0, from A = 5.6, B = 10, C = 249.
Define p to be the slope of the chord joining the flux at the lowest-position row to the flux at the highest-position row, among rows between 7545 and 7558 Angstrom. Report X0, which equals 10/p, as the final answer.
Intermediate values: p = 0.05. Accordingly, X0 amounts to 201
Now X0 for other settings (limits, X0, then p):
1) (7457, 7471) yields 925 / 0.01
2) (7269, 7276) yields 103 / 0.10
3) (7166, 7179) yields -1927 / -0.01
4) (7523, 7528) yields 288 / 0.03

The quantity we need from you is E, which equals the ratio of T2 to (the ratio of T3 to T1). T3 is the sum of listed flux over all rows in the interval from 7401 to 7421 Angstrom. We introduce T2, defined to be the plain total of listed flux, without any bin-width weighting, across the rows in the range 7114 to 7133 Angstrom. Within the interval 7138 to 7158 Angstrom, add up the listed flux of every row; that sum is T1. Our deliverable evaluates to 165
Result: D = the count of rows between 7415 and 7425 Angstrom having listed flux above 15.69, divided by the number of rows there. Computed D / 0.5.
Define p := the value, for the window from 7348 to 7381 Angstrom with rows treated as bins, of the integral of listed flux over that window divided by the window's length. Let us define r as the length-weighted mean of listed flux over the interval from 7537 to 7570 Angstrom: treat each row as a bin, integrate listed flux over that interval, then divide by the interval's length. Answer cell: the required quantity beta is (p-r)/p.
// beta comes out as -0.060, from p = 15.9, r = 16.8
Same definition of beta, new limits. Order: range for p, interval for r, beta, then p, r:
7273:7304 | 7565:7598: -0.038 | 15.9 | 16.5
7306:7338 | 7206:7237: 0.052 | 16.0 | 15.2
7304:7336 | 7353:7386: 0.006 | 16.0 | 15.9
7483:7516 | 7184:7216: 0.089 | 16.3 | 14.9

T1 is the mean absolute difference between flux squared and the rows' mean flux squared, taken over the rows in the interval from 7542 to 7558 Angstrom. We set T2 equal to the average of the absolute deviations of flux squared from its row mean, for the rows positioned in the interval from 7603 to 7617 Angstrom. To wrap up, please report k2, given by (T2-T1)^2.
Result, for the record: 3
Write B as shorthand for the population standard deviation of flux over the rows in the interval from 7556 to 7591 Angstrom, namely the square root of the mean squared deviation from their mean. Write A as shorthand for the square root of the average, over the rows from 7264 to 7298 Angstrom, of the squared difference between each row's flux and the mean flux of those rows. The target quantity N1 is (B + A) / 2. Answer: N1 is 0.372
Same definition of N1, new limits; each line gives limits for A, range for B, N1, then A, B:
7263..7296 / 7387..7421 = 0.353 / 0.37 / 0.34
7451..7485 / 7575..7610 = 0.344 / 0.33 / 0.35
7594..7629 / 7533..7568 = 0.336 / 0.47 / 0.20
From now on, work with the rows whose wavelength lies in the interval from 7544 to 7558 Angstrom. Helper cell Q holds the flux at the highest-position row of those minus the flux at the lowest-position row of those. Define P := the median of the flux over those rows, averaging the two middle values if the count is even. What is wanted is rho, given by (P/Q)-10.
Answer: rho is 63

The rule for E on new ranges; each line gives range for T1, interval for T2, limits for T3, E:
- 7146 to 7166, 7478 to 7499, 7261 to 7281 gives 181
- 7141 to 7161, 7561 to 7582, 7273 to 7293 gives 181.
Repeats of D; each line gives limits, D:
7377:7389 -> 0.9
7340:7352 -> 1.0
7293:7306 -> 0.6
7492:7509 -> 0.9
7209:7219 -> 0.0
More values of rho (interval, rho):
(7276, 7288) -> 5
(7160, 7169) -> 45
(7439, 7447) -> -216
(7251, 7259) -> 32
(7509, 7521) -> -1669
